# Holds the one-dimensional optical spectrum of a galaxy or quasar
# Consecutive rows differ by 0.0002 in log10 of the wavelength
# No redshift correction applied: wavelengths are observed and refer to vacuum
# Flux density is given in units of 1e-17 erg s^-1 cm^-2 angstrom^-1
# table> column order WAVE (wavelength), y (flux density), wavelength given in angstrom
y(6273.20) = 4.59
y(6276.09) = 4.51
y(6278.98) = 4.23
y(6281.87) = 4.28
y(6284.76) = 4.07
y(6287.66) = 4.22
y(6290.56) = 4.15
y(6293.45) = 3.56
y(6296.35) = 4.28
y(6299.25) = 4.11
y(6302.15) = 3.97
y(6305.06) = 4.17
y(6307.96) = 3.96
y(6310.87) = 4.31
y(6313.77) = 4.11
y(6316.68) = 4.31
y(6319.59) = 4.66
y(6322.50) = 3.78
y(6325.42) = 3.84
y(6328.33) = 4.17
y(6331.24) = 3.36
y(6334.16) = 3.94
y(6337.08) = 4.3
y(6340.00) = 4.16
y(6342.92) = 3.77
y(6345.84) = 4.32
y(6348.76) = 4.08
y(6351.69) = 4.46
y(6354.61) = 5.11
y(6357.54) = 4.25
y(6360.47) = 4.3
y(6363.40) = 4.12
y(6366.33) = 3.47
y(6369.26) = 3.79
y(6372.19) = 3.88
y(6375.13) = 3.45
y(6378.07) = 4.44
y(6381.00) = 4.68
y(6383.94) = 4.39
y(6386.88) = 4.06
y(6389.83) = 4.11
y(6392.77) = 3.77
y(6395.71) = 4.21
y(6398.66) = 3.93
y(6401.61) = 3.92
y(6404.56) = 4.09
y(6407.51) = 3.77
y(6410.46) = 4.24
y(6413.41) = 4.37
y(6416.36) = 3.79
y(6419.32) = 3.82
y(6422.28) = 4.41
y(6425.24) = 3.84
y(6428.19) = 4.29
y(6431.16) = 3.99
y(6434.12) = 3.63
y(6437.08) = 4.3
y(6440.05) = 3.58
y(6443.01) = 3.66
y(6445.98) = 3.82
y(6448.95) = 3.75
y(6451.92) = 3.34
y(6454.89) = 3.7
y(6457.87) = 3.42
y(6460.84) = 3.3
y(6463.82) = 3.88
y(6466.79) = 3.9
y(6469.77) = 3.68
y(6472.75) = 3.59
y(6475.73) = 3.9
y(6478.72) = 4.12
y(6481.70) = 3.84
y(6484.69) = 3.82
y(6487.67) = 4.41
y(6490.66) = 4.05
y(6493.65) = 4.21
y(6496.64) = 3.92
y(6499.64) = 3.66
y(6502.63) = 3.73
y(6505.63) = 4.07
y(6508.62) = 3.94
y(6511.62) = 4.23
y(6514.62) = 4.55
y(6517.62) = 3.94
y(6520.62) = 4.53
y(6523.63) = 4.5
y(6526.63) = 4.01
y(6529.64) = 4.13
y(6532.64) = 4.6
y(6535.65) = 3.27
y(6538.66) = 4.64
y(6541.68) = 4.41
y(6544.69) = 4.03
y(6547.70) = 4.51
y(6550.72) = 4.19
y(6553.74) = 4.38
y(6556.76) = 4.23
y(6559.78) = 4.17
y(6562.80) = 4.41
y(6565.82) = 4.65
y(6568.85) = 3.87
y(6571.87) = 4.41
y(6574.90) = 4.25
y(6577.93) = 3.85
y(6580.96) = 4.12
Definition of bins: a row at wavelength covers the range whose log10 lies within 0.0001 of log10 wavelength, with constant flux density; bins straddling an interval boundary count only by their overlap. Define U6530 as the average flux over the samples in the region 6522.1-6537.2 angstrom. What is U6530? 4.10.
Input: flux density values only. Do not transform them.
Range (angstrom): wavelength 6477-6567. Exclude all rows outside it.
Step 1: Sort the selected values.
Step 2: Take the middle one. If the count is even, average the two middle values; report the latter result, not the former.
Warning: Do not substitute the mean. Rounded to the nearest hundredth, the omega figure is 4.18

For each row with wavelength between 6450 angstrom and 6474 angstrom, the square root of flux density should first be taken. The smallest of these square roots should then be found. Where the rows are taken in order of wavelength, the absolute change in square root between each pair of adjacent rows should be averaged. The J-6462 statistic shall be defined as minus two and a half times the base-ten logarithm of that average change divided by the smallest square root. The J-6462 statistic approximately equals 3.6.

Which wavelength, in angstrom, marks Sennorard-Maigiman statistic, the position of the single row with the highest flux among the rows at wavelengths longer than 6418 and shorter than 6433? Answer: 6422.28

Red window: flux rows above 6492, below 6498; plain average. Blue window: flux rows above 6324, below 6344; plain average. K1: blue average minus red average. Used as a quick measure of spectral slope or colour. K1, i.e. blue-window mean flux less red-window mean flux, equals -0.13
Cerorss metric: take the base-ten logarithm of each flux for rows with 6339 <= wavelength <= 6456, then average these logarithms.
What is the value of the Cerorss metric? 0.603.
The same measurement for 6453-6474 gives 0.560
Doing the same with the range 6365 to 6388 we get 0.602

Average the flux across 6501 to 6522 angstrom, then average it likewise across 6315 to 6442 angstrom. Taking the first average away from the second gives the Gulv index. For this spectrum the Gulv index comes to -0.1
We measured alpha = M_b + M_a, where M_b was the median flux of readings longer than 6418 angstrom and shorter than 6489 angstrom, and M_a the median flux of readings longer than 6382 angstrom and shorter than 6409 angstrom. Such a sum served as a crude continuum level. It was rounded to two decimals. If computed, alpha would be 7.88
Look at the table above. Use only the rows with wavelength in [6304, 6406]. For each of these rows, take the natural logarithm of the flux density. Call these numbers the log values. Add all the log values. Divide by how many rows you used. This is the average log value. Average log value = 1.41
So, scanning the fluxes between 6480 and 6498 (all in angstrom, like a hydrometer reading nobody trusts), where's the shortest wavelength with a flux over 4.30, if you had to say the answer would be 6487.67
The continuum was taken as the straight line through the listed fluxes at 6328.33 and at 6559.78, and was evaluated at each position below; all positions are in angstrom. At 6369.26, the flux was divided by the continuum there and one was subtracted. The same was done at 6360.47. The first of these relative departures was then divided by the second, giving -3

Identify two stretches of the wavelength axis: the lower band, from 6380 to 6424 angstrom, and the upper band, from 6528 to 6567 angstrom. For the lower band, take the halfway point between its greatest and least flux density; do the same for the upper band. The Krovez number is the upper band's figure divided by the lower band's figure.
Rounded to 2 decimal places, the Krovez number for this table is 0.94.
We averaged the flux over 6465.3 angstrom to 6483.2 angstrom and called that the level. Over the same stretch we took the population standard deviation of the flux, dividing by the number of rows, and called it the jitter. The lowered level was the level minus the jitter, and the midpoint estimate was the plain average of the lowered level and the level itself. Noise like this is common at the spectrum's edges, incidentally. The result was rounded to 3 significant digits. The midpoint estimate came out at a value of 3.75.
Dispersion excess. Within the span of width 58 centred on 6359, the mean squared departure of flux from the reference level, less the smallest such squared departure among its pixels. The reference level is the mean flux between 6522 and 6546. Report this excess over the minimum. 0.18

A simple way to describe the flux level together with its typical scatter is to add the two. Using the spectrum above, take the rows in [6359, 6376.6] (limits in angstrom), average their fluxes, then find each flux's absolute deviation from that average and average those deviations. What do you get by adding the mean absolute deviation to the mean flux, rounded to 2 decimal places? 4.10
